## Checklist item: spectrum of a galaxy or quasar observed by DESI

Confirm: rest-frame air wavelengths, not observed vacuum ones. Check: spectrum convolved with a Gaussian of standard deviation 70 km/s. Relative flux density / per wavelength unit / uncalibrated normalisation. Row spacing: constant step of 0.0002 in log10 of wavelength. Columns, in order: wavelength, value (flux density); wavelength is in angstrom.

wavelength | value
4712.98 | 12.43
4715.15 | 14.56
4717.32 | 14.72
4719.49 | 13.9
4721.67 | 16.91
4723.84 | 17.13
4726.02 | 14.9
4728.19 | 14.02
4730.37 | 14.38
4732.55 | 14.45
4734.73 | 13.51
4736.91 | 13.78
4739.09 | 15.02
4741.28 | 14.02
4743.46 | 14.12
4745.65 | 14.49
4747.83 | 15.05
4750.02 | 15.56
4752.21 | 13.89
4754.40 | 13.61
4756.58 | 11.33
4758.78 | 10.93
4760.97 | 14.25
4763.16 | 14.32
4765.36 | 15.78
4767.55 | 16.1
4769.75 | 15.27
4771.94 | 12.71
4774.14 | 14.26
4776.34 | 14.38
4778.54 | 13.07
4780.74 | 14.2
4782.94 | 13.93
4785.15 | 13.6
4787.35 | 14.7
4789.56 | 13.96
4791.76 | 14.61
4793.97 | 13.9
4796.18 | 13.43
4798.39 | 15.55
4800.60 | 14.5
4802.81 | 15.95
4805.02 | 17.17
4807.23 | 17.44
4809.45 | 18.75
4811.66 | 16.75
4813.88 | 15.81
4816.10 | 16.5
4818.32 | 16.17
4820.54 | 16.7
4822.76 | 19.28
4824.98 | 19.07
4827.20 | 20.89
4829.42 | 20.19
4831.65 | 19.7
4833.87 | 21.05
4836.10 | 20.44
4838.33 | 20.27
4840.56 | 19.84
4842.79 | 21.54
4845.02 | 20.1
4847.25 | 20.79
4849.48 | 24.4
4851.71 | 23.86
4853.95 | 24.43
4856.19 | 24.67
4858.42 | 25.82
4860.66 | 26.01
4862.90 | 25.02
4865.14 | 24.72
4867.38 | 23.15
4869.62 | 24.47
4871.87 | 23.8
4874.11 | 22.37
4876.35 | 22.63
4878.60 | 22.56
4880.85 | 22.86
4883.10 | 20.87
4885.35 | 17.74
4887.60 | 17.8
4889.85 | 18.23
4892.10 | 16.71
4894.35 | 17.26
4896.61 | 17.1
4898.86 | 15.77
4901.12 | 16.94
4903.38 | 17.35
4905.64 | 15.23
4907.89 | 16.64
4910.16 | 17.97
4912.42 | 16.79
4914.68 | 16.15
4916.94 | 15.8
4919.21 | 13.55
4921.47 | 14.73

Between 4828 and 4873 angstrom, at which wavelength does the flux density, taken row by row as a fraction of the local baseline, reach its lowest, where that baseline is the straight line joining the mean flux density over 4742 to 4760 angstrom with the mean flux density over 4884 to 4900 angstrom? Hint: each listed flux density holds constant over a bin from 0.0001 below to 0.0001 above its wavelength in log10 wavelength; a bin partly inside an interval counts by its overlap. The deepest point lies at 4840.56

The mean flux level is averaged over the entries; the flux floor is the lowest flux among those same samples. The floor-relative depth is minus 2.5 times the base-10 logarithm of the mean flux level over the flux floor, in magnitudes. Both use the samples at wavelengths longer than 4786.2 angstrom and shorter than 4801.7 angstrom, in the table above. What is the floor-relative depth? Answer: -0.07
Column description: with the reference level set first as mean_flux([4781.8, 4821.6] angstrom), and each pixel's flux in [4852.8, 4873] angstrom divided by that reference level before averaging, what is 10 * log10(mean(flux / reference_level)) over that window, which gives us 2.0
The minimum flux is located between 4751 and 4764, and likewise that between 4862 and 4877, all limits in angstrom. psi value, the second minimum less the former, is 11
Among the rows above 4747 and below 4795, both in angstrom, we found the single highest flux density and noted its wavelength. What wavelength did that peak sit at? 4767.55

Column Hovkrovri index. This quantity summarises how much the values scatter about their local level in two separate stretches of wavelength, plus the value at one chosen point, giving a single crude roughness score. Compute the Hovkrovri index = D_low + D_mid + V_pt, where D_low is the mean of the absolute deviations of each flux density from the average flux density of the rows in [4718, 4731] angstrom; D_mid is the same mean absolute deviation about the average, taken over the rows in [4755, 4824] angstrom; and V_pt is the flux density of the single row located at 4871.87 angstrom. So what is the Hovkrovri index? 26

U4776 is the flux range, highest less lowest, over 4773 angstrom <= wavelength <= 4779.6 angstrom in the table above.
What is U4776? 1.3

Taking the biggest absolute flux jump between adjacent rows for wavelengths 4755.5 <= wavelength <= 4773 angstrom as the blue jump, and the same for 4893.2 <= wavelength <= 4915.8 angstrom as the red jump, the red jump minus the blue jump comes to -1.2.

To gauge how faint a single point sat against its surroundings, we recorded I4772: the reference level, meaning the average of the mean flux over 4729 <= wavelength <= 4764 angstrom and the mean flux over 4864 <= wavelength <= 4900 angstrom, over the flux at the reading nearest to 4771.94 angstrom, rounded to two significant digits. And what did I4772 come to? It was 1.4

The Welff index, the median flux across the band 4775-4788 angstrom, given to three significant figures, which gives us 14.1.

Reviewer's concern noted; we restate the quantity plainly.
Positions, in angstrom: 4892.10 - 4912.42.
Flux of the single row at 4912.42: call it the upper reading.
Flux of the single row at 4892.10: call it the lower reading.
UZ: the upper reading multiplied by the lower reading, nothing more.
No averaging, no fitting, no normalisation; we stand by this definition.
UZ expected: 281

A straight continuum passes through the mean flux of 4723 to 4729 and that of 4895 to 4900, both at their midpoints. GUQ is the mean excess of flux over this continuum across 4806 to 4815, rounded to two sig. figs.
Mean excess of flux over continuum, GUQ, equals 1.3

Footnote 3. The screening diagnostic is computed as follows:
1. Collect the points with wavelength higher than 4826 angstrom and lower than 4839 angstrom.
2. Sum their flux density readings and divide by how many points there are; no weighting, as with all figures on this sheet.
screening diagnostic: 20.4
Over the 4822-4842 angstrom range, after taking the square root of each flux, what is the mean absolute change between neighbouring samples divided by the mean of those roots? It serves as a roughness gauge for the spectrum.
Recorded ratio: 0.0179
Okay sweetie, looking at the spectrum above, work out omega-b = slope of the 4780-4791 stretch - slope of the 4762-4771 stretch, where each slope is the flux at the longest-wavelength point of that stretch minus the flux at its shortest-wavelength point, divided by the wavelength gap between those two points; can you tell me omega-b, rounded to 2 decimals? -0.17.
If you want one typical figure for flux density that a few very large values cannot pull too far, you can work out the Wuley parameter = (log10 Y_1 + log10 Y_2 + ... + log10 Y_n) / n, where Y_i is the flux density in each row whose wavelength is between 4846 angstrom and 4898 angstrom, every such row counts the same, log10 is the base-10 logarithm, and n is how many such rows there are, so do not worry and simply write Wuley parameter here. 1.34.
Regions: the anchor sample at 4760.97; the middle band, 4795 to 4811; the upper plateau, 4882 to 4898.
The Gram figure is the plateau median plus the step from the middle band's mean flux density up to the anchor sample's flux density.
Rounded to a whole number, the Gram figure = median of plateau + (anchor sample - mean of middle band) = 16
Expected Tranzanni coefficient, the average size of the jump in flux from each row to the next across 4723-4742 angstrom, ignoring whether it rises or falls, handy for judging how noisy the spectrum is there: 0.87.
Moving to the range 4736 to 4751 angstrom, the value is 0.63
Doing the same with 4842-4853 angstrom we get 1.57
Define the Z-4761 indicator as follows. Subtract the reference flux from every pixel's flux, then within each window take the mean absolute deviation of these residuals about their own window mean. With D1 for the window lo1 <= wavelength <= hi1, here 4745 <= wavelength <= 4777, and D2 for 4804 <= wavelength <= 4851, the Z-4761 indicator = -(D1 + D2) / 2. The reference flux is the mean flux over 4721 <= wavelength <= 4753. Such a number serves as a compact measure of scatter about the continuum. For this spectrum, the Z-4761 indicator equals -1.42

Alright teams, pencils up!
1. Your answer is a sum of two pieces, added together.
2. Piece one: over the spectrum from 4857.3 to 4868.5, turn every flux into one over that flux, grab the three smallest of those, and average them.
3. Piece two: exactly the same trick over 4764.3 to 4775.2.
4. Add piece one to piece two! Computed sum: 0.103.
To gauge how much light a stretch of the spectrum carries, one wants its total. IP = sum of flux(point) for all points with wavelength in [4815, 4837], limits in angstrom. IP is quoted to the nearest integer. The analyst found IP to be 190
